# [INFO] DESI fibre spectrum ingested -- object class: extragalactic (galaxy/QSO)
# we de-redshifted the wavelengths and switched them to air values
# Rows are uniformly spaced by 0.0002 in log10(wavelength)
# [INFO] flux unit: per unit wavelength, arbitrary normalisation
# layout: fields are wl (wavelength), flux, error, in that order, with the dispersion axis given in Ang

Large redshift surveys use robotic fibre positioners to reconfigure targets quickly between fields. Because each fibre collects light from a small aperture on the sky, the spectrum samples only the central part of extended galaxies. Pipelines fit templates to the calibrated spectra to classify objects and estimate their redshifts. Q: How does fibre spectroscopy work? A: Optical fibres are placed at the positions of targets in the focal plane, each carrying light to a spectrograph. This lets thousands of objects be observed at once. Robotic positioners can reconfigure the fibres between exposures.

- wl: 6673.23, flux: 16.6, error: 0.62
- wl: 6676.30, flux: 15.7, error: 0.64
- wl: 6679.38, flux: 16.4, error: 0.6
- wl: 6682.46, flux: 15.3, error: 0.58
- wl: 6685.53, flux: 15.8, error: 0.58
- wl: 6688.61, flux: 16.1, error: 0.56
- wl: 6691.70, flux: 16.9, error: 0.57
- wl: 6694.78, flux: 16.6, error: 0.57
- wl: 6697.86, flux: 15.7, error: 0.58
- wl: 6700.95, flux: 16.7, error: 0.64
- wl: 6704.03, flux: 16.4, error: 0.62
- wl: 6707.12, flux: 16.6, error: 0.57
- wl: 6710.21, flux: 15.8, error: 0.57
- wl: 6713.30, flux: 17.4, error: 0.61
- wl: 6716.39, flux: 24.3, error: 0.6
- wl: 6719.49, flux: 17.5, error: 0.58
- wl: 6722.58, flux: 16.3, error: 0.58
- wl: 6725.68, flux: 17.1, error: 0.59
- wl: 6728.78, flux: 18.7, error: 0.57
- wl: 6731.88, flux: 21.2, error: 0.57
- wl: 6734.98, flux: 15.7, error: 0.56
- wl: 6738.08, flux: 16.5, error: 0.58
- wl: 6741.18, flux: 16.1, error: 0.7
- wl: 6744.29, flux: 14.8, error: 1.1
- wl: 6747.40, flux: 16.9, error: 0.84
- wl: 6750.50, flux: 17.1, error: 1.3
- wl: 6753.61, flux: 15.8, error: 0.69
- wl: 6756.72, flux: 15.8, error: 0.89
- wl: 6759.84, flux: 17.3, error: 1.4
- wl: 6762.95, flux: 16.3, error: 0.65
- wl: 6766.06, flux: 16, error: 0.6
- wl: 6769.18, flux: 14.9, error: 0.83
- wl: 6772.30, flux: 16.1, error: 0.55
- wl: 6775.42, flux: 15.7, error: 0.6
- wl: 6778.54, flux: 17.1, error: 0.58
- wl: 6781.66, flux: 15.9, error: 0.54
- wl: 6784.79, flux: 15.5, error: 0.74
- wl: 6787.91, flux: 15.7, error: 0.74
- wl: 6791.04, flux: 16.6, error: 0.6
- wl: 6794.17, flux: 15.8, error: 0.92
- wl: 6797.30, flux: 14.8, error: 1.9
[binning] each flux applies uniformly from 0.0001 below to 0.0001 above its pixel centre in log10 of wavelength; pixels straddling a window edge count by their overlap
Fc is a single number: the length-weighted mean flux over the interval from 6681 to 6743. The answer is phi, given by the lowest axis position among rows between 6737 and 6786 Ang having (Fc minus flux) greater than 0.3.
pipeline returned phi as 6738.08 Ang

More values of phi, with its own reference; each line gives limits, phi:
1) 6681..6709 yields 6682.46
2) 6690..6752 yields 6694.78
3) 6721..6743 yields 6722.58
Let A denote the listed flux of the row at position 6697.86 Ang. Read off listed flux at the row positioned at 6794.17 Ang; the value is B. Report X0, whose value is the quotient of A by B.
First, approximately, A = 15.7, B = 15.8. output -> 0.99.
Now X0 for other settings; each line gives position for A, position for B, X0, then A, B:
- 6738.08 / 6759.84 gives 0.95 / 16.5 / 17.3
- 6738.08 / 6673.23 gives 0.99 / 16.5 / 16.6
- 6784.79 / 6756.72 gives 0.98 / 15.5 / 15.8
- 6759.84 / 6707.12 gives 1.04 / 17.3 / 16.6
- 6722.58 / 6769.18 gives 1.09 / 16.3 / 14.9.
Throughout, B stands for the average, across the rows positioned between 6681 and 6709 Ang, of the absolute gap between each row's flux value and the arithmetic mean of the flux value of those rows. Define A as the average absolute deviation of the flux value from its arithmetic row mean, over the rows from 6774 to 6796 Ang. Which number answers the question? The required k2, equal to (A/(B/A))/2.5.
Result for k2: 0.19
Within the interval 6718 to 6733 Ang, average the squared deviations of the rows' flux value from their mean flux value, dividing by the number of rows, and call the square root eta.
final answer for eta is 1.71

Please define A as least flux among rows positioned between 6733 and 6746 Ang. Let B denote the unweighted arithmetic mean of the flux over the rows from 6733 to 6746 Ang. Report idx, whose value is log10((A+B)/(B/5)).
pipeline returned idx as 0.986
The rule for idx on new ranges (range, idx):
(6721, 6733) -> 0.975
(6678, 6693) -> 0.989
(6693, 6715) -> 0.990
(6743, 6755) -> 0.981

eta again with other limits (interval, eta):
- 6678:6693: 0.54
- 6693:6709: 0.36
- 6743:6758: 0.84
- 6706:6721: 3.05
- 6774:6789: 0.57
